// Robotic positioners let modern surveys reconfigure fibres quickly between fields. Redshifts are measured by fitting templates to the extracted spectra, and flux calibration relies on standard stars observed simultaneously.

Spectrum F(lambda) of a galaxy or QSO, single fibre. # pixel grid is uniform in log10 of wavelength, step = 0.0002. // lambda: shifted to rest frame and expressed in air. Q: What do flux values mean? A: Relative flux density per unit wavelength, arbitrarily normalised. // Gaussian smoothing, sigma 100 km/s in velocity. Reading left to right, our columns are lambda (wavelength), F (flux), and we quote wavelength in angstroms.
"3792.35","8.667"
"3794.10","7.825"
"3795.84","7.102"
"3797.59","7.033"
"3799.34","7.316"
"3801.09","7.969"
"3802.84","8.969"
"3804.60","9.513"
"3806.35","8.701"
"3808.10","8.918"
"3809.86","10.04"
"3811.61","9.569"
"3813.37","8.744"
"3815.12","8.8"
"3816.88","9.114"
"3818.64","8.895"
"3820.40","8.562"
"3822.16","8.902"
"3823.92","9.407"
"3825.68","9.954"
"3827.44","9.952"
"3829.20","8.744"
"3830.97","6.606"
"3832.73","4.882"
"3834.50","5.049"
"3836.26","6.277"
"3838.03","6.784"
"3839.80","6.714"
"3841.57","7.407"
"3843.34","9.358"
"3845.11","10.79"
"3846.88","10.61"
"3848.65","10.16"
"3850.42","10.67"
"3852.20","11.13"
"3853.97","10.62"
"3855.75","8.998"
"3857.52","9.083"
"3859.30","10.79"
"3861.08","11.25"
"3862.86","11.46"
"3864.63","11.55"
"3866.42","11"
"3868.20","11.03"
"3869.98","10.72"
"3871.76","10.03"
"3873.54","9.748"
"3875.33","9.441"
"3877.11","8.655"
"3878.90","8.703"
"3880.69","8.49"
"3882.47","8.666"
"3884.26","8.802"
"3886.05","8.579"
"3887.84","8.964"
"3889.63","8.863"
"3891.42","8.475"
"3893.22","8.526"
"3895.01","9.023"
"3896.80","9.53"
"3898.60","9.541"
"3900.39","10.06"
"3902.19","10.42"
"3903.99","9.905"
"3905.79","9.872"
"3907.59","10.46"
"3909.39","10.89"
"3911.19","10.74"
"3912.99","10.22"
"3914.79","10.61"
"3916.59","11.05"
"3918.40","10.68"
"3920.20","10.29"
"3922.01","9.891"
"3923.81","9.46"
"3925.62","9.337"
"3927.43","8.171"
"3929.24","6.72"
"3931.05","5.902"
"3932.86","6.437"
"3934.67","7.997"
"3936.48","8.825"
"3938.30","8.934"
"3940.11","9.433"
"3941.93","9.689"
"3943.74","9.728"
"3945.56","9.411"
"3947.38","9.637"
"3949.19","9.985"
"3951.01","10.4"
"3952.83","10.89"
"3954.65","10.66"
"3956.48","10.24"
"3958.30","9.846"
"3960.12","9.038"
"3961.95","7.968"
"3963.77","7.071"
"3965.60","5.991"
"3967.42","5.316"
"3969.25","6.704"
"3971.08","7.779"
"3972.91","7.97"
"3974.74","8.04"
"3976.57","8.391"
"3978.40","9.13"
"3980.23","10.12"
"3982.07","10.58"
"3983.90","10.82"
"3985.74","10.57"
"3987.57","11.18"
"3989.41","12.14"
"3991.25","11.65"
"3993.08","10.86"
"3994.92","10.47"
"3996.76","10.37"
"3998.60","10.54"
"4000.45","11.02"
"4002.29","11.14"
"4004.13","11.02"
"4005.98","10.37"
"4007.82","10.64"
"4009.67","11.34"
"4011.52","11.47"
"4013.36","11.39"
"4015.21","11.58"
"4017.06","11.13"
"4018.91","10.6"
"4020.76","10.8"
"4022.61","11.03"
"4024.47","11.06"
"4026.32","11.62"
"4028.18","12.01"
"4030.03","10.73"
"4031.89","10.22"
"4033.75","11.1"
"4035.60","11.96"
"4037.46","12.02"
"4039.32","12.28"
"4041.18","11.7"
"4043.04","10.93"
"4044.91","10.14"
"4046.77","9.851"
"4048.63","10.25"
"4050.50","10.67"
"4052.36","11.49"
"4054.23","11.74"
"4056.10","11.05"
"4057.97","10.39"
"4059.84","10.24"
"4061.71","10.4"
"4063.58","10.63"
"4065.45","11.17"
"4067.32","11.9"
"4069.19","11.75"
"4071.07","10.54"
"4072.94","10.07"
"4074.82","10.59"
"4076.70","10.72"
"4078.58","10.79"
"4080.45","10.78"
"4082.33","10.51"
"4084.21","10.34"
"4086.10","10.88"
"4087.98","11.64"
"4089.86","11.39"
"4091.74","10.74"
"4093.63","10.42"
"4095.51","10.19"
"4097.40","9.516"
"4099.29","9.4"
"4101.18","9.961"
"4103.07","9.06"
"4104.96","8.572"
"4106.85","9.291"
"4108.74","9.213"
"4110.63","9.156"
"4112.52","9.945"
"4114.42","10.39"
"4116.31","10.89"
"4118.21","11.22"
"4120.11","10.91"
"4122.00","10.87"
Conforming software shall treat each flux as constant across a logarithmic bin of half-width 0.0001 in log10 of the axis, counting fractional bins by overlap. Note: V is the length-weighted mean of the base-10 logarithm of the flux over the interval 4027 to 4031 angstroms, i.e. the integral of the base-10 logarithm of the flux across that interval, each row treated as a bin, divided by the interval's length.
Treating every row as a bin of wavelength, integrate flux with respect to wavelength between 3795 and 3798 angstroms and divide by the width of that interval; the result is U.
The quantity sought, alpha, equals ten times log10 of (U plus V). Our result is 9.1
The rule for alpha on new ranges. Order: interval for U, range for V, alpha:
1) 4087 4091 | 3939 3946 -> 11.0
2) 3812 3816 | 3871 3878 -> 9.9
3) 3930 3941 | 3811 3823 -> 9.5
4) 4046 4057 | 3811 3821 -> 10.7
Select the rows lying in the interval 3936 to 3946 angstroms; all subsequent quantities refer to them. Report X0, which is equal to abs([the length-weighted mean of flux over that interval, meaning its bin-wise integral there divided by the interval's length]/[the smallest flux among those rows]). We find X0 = 1.06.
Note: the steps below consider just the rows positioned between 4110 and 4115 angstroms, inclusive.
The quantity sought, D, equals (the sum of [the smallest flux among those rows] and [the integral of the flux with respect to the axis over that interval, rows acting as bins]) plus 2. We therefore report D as 60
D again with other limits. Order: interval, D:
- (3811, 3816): 56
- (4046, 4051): 63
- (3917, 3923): 74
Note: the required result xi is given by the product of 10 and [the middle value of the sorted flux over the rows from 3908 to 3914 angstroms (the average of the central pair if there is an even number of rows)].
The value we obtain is 107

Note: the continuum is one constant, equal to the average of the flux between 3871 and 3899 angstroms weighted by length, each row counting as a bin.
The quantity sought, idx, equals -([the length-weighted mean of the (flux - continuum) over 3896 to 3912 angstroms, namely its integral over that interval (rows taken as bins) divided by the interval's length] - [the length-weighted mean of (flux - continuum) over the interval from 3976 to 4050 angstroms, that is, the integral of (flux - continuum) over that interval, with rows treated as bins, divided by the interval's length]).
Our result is 0.8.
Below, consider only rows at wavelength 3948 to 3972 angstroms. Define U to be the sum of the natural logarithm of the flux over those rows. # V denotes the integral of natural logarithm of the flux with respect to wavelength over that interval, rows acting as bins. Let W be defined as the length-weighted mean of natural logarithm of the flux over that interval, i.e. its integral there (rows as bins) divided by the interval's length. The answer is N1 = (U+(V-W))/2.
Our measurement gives 38.3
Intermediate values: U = 27.7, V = 51.1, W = 2.13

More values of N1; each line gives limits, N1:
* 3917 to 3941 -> 38.6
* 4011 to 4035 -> 43.4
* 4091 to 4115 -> 40.8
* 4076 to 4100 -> 42.4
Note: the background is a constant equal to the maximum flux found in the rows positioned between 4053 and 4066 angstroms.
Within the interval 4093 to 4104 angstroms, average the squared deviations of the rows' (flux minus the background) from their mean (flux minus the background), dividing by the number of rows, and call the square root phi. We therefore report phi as 0.47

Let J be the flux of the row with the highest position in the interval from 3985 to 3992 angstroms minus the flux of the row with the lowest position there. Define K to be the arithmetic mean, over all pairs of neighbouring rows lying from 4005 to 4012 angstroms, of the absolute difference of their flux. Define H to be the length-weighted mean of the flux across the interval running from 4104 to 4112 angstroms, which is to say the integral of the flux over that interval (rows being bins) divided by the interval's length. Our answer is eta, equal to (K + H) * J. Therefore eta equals 10.2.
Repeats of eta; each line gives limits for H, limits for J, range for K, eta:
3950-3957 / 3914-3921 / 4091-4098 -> -3.5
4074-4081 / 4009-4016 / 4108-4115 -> 2.7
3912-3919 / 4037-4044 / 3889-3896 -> -11.9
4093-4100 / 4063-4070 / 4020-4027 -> 11.4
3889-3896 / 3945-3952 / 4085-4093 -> 9.2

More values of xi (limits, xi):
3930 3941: 84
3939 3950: 97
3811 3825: 89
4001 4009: 108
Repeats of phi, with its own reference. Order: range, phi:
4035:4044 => 0.46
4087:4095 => 0.49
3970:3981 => 0.82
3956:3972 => 1.59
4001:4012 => 0.38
